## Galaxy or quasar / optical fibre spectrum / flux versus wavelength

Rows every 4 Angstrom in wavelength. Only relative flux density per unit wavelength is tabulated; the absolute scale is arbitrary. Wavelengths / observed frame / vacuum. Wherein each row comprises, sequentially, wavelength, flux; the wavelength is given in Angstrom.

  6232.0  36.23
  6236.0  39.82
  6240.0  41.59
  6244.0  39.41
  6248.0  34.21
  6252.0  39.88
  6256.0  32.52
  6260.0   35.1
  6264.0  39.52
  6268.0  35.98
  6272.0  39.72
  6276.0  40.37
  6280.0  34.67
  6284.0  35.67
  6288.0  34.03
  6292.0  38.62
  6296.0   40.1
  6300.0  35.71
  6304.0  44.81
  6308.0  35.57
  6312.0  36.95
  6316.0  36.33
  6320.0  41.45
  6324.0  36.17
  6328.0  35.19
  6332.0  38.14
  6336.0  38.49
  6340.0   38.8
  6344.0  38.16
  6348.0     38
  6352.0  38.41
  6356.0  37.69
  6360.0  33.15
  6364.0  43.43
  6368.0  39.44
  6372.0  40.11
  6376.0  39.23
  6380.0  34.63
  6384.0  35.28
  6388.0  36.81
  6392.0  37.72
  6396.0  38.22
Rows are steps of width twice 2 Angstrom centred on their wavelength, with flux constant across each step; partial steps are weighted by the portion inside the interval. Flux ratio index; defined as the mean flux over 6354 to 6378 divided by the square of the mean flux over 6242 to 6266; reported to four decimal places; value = 0.0287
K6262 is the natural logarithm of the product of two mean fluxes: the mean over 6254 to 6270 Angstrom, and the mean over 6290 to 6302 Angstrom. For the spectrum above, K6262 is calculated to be 7.219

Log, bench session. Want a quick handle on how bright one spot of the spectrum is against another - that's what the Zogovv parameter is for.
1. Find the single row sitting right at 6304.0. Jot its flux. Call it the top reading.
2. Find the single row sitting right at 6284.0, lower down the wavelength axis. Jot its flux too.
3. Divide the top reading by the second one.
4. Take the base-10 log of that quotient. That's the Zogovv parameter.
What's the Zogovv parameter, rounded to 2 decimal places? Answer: 0.10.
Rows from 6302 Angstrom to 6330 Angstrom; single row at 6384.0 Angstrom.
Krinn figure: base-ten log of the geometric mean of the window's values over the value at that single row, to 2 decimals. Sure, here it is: 0.03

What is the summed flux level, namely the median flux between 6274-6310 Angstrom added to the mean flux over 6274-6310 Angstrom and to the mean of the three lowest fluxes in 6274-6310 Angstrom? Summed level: 108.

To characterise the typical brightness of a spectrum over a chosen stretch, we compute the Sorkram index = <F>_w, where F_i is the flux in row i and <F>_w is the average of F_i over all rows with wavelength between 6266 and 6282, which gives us 37.7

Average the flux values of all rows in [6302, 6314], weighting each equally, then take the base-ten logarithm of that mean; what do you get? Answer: 1.59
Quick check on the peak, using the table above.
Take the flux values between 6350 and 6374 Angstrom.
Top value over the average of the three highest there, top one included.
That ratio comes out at 1.06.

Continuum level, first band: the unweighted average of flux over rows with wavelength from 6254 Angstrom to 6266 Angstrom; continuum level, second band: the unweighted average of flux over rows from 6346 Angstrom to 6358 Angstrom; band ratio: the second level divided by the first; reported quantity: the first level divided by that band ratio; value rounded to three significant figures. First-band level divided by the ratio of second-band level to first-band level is 33.5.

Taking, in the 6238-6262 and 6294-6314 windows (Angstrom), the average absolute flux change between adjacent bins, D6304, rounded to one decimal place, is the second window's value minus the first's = 1.4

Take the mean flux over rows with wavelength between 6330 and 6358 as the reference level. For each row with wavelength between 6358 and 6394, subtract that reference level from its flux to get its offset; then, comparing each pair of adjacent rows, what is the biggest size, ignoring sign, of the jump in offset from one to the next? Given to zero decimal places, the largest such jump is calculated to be 10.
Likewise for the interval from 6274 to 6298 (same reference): 6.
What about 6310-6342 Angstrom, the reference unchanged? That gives 5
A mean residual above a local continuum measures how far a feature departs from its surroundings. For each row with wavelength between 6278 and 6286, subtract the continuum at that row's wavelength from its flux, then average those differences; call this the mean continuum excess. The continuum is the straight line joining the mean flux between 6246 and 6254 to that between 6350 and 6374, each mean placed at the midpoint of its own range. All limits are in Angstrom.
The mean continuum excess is -2.3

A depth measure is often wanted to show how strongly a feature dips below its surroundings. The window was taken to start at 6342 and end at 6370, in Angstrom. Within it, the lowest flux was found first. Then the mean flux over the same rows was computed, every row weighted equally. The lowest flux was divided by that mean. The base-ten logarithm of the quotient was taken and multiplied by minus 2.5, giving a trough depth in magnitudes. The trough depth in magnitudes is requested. 0.16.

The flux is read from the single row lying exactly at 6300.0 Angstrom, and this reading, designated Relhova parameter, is 35.71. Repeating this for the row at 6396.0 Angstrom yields 38.22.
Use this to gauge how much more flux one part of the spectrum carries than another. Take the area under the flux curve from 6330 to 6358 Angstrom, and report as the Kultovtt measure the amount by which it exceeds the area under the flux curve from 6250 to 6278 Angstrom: 18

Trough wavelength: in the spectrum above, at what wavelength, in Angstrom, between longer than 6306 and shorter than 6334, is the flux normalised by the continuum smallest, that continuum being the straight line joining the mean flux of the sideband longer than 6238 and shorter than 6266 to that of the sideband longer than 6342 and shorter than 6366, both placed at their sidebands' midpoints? 6328.0 Angstrom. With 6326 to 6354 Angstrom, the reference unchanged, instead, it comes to 6328.0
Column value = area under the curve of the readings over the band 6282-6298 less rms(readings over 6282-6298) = 556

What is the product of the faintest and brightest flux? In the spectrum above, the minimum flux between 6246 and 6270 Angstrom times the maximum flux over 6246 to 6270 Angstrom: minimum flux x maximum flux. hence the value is 1297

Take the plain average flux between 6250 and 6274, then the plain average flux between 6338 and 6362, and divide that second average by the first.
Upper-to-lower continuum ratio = 1.01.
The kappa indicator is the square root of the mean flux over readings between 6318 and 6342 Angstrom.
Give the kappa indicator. 6.17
